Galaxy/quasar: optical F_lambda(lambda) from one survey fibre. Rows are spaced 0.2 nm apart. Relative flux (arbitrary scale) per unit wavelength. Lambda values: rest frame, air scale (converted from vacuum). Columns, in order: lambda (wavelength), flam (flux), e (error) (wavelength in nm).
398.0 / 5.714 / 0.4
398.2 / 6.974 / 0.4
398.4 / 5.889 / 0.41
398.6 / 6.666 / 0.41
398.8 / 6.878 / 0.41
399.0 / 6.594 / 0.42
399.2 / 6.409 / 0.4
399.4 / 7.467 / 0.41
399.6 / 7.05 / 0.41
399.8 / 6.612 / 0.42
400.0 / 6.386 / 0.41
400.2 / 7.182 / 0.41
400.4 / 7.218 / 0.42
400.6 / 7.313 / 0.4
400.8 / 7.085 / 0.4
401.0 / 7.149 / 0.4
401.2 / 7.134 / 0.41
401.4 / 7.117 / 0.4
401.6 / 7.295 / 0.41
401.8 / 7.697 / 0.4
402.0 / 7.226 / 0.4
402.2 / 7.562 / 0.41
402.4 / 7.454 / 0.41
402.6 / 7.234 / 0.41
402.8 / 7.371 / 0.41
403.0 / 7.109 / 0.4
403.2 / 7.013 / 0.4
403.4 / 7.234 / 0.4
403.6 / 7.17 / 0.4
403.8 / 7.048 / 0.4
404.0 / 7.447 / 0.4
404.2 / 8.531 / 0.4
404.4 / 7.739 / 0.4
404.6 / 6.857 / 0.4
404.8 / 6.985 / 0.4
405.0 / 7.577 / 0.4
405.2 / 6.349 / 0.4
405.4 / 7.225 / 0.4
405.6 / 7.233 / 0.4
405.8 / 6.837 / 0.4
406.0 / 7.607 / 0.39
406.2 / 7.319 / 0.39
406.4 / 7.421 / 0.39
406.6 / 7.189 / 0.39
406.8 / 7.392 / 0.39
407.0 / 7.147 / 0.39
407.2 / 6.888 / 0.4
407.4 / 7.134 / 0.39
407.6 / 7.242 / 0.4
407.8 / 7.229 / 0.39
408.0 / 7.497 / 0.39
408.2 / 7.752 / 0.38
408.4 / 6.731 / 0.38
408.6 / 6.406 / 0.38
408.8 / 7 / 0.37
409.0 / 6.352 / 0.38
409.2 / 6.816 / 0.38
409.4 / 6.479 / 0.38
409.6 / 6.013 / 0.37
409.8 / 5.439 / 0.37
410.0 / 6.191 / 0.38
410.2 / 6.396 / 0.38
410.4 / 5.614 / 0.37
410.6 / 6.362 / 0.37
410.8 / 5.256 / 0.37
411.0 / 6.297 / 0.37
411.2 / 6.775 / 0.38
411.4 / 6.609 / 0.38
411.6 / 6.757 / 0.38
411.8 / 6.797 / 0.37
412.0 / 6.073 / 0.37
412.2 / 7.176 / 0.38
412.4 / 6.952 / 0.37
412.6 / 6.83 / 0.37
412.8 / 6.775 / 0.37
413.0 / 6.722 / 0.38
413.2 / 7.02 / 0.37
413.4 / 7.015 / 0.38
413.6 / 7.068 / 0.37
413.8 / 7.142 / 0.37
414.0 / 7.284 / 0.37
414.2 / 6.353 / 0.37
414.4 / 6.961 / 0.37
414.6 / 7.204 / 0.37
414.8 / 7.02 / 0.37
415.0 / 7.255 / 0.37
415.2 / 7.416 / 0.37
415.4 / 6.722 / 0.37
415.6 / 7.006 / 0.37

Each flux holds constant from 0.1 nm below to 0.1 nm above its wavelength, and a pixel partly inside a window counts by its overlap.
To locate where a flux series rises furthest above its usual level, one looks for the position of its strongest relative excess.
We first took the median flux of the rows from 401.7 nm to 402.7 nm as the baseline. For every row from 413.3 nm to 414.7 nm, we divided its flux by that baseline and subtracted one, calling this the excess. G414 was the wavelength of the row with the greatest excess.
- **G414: 414.0 nm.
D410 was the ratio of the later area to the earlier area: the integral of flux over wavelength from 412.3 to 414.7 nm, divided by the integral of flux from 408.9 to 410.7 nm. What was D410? 1.5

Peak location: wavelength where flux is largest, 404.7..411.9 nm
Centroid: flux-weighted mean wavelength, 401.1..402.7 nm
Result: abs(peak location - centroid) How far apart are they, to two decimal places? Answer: 6.30 nm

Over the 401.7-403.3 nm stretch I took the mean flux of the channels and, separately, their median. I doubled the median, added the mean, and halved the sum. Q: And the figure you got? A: 11.0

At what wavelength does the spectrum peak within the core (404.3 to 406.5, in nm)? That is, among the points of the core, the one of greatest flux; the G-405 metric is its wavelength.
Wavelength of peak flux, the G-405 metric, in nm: 404.4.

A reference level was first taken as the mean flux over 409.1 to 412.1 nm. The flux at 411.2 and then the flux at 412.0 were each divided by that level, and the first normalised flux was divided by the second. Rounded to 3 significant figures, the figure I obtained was 1.12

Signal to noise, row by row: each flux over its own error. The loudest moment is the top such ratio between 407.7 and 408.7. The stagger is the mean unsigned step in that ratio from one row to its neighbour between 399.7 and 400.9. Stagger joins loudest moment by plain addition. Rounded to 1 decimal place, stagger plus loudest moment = 21.2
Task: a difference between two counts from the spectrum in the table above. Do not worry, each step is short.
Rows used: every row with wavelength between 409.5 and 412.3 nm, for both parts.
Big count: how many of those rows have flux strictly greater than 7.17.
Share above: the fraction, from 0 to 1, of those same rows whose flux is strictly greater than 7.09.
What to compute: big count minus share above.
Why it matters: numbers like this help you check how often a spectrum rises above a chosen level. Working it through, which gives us 0.9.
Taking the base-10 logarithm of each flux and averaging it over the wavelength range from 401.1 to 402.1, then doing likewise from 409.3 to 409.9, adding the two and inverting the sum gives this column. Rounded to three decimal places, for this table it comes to 0.610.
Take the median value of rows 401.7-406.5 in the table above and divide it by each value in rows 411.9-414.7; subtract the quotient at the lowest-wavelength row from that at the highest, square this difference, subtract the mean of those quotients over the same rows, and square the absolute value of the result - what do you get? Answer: 1.03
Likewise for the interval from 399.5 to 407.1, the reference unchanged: 1.01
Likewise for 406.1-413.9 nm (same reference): 1.16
